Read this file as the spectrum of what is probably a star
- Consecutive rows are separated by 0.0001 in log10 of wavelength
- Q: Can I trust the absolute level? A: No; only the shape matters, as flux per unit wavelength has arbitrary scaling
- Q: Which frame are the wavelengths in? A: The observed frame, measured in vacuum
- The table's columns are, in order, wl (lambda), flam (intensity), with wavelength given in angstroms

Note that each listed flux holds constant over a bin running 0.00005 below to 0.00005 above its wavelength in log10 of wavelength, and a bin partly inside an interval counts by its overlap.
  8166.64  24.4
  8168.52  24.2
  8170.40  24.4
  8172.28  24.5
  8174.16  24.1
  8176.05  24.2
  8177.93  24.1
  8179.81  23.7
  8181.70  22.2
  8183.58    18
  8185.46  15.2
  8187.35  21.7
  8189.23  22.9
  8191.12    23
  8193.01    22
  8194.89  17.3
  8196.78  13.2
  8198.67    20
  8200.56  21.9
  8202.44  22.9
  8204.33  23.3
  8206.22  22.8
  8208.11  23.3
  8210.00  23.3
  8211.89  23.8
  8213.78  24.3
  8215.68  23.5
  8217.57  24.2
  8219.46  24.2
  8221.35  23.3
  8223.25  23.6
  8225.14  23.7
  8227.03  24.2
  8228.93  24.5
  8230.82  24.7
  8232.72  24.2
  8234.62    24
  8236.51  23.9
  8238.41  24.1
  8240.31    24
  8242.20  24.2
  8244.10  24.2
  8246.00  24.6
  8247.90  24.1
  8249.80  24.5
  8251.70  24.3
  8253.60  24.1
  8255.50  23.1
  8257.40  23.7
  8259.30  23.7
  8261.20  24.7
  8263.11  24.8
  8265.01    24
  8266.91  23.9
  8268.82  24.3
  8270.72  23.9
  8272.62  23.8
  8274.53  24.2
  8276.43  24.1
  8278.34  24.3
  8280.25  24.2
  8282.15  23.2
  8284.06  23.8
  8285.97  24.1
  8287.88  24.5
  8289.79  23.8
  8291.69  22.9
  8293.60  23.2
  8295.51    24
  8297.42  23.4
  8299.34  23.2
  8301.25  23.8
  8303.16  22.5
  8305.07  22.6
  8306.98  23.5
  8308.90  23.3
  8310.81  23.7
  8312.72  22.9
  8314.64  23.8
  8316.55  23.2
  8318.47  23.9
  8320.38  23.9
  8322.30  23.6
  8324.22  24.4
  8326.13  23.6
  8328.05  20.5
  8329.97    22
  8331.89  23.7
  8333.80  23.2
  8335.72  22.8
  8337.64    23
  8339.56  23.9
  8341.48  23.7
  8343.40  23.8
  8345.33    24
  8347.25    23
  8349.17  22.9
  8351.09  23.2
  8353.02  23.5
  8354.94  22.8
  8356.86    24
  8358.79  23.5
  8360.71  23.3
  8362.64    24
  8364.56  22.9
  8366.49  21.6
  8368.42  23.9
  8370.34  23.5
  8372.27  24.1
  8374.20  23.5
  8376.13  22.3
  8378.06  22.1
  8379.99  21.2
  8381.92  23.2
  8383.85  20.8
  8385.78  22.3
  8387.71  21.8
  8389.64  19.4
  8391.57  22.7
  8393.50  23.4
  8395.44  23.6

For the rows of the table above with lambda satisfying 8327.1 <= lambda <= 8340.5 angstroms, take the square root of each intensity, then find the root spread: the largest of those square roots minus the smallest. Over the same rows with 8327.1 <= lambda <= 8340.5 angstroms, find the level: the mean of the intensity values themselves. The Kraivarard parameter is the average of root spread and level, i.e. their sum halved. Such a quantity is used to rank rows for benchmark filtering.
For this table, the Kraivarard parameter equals 11.5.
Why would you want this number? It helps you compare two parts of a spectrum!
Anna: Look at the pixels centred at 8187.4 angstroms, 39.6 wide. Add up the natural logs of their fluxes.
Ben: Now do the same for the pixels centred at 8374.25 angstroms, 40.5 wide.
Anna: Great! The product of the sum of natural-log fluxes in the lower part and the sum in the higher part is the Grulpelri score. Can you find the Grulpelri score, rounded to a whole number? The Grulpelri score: 4217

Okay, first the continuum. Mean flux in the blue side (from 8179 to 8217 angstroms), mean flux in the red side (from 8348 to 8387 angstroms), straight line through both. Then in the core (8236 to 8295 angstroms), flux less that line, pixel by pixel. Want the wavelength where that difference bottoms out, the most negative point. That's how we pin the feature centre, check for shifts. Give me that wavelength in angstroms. 8291.69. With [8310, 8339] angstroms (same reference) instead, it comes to 8328.05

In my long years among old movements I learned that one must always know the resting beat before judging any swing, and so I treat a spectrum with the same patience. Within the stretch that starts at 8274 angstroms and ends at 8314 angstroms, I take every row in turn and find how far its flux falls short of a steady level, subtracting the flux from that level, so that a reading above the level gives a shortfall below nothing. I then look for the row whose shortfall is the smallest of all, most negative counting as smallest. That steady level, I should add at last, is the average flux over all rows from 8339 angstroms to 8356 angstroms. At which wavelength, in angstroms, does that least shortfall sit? 8287.88 angstroms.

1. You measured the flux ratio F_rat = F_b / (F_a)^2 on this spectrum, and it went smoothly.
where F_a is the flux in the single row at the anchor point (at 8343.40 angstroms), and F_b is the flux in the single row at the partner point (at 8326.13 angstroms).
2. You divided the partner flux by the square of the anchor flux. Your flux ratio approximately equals 0.042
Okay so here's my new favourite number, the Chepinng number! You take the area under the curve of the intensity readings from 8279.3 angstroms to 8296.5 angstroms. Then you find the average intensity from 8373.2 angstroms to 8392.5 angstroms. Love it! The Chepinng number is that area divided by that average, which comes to 19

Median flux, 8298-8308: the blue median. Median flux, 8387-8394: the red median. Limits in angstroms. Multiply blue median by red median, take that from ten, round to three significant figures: -506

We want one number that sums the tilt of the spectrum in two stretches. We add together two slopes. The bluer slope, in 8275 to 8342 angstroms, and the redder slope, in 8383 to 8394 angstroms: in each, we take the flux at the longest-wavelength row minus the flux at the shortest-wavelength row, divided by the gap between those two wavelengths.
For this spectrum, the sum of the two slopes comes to 0.26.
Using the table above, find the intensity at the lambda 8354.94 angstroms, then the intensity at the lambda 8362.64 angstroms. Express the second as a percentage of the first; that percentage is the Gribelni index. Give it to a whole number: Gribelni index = 105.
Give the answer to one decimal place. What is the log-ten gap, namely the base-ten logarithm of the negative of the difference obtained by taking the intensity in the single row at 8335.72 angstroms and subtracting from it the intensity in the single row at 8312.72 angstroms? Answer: -1.0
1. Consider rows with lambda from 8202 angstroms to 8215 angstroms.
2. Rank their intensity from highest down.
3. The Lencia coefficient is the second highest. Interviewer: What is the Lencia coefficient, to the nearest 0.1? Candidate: 23.8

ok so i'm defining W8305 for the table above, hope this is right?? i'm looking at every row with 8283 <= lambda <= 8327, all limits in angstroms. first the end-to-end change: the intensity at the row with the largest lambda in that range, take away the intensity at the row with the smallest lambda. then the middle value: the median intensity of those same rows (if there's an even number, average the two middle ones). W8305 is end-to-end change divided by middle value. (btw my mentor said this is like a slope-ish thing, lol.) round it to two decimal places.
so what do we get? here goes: -0.01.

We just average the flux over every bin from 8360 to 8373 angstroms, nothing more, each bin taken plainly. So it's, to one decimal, 23.3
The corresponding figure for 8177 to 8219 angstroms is 21.7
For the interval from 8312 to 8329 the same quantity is 23.3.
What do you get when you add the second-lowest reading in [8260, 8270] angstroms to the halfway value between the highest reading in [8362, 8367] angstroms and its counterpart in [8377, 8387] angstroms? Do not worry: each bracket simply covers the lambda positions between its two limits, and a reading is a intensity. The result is 47.6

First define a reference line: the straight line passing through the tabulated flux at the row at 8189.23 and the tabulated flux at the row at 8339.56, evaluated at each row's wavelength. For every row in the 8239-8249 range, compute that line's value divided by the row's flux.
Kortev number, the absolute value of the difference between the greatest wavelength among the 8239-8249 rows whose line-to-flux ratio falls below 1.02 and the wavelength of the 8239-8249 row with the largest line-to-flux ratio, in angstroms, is 7.6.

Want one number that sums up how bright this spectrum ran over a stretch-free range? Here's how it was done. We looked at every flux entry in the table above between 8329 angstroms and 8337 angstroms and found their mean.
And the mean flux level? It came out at 22.9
